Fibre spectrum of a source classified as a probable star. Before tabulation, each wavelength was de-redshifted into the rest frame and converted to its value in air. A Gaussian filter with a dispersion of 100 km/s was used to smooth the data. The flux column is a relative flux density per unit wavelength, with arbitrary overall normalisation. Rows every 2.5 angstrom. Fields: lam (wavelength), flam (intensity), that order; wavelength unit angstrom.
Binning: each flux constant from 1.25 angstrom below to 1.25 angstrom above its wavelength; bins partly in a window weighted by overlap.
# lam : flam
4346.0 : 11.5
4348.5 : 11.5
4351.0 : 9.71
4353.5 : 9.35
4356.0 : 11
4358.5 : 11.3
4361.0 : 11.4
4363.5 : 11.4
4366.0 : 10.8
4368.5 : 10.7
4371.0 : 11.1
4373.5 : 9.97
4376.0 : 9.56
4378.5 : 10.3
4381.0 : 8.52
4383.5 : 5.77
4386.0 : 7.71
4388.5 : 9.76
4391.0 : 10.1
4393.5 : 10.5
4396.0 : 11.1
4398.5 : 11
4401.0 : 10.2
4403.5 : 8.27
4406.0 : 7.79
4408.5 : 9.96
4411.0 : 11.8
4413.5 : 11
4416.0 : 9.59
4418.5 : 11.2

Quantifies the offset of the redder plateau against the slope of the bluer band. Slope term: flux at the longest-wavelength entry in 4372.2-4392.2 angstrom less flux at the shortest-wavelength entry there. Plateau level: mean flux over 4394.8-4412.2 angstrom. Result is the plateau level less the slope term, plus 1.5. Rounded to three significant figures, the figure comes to 11.4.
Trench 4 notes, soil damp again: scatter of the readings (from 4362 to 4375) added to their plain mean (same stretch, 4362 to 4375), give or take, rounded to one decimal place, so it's 11.3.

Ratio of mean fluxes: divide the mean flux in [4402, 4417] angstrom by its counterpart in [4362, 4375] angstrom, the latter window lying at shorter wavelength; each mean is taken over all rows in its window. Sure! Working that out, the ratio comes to 0.90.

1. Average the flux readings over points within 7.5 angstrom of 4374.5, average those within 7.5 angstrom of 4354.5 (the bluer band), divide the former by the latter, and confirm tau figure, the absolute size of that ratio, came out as 0.94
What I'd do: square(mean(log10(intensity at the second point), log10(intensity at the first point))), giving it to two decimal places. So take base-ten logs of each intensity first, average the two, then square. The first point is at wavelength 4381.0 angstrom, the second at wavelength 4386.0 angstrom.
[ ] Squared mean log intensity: 0.83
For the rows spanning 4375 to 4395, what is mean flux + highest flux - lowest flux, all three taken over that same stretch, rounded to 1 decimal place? 13.8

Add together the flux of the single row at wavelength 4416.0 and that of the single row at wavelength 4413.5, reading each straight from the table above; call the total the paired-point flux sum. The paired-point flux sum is 20.6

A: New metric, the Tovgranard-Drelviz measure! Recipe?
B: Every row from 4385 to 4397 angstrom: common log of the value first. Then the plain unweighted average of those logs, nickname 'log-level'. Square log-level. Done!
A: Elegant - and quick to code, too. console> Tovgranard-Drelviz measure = 0.98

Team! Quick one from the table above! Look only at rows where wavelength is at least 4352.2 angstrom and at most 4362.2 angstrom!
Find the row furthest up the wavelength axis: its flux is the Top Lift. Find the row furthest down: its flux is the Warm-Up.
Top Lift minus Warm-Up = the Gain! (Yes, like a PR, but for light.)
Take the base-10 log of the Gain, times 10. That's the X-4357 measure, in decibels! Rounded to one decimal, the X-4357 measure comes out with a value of 3.1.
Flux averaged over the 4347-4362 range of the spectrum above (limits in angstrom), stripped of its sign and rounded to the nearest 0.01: 10.71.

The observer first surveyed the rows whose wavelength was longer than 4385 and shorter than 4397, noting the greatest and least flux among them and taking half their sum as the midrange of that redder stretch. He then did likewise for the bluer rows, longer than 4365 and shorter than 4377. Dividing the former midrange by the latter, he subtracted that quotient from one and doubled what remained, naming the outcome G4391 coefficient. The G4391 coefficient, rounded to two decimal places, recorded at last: 0.18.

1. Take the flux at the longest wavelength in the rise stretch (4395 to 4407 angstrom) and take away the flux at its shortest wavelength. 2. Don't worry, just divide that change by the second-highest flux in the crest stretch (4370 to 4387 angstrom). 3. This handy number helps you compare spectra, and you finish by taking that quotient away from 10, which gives 10.3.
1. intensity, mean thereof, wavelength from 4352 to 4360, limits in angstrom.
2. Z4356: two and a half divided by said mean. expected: 0.237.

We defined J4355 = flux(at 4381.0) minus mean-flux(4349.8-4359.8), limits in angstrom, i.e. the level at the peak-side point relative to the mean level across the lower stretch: -1.8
